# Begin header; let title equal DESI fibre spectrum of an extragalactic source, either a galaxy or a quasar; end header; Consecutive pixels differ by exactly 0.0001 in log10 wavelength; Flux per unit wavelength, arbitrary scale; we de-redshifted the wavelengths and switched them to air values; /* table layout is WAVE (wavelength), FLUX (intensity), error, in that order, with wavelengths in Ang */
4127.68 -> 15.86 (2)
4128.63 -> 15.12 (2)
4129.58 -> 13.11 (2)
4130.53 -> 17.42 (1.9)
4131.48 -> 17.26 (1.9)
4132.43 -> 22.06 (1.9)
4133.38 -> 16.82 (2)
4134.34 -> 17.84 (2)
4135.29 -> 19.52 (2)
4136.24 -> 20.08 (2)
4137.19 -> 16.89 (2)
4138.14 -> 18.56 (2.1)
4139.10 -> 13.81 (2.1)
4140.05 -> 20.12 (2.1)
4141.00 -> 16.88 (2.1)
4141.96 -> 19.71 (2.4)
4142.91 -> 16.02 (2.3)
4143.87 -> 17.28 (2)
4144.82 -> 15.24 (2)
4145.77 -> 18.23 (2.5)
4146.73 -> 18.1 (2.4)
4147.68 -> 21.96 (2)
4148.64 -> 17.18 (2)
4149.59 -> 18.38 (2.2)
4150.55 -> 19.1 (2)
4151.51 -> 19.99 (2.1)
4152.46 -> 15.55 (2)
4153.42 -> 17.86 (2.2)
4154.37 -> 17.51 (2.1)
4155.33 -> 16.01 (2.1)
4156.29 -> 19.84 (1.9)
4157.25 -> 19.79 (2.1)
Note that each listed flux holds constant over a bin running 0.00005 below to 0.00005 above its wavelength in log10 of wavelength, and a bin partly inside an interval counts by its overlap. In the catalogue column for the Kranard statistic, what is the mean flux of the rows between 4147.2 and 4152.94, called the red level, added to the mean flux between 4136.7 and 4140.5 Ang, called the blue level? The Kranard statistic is 36.04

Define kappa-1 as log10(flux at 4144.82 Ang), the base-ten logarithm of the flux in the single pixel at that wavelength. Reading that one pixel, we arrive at 1.18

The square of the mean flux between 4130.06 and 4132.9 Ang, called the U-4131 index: 358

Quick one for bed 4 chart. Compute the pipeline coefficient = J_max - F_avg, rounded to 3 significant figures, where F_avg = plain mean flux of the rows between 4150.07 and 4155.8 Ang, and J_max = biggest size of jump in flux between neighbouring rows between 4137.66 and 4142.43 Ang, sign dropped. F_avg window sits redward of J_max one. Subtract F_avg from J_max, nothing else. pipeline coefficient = -11.4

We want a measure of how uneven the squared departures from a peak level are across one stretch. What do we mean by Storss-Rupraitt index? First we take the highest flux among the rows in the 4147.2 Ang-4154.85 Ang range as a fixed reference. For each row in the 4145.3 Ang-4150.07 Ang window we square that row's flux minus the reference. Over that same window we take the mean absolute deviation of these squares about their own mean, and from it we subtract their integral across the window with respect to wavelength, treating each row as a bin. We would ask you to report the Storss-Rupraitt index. -56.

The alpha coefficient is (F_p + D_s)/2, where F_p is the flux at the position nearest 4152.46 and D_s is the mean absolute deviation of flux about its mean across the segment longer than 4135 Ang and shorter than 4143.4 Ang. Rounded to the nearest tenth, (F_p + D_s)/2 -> 8.7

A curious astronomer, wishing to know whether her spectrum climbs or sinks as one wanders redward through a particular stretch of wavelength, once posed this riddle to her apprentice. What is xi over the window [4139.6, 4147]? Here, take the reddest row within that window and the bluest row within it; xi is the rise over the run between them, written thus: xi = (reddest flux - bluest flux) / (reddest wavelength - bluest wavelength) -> -0.30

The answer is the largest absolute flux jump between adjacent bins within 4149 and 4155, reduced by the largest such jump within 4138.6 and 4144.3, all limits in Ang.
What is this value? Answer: -1.9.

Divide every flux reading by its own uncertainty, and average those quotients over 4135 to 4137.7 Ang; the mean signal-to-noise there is 9.4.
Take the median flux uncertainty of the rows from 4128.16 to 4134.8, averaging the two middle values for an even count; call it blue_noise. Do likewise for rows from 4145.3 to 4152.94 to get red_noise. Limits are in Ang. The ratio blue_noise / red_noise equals 0.98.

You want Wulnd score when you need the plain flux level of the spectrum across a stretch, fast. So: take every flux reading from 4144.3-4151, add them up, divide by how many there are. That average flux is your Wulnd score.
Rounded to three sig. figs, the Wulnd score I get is 18.3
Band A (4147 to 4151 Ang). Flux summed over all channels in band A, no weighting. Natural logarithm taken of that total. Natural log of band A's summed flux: 4.34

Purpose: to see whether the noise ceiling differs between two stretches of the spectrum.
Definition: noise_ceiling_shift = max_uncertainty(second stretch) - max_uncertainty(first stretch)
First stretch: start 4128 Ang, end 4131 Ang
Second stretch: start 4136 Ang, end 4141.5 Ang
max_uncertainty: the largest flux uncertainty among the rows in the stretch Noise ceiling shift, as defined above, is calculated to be 0.10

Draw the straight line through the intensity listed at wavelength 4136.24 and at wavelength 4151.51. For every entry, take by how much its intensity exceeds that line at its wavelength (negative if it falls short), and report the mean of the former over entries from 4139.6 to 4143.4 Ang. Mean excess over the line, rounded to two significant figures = -1.9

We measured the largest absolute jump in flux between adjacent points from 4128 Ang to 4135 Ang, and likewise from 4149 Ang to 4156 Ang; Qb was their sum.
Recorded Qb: 9.7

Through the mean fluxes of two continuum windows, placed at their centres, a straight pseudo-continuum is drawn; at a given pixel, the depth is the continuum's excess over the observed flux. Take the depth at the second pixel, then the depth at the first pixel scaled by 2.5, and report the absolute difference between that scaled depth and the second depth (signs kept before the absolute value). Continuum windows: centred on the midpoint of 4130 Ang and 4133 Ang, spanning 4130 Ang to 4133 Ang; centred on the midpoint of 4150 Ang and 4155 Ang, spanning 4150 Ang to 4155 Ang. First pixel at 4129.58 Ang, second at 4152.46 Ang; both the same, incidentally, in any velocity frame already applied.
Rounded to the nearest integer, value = 12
